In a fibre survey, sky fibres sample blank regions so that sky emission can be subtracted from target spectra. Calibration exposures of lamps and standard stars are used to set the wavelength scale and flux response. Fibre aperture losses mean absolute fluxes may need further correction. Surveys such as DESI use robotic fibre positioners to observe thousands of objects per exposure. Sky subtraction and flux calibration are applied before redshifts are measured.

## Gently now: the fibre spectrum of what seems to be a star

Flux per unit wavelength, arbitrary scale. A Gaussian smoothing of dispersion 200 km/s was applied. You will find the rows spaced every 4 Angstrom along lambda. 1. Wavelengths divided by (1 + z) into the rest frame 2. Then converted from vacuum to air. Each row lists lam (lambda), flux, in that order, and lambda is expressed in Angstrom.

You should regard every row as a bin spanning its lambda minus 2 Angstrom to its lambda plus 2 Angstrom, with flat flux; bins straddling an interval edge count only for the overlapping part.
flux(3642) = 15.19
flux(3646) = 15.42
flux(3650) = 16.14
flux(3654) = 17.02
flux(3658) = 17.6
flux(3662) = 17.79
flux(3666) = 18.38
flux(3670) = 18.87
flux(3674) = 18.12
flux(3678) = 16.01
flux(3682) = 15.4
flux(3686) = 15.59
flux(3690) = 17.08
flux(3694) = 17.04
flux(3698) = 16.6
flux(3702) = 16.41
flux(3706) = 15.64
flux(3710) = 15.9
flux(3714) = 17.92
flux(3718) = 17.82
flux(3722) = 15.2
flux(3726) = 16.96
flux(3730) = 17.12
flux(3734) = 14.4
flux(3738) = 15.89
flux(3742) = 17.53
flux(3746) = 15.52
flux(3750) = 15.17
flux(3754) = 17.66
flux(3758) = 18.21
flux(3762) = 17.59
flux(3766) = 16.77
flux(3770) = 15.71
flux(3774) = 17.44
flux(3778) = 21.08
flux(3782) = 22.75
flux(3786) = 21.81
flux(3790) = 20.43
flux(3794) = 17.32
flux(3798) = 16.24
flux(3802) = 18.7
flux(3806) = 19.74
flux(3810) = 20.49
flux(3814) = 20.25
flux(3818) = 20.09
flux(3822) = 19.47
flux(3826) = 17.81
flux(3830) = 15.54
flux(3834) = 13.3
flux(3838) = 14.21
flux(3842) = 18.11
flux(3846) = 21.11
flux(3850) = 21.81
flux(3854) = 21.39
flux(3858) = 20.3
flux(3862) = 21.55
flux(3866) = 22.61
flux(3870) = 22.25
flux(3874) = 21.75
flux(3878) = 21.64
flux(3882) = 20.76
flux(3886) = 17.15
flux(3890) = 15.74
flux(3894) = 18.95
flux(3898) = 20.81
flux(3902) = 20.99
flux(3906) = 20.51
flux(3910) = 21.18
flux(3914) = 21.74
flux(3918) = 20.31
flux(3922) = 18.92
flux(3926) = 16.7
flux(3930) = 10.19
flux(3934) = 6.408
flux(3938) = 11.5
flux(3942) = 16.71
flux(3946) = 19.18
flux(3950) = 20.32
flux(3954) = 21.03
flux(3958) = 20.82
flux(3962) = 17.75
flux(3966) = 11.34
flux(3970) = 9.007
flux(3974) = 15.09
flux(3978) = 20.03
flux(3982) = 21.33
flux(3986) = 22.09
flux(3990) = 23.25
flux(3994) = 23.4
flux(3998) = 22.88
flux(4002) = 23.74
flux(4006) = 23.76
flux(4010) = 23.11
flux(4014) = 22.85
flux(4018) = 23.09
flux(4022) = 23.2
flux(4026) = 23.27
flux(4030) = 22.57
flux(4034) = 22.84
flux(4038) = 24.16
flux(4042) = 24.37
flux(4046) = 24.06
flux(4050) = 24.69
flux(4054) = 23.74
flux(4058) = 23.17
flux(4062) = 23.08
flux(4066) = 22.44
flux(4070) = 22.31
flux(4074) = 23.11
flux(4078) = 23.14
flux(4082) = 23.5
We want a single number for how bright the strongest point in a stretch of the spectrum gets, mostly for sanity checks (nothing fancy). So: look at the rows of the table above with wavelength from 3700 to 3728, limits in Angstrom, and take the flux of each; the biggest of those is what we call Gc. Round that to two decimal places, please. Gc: 17.92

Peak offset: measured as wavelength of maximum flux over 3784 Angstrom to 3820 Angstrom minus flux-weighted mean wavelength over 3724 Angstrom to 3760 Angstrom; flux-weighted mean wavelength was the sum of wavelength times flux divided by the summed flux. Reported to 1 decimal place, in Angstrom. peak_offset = 43.8 Angstrom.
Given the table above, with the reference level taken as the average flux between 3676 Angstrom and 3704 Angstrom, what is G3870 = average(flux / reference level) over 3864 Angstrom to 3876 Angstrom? 1.36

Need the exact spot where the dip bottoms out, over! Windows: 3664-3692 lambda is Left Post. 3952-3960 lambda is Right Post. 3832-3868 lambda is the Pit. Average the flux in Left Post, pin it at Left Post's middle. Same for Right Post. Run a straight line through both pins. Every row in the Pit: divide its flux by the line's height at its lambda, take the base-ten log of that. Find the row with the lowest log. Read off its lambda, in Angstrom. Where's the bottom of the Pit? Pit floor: 3834 Angstrom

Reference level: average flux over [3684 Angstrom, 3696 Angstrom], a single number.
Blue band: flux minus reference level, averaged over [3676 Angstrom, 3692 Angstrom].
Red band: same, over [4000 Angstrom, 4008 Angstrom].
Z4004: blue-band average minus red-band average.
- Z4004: -8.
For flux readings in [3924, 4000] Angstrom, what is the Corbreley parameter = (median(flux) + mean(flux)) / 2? 18.2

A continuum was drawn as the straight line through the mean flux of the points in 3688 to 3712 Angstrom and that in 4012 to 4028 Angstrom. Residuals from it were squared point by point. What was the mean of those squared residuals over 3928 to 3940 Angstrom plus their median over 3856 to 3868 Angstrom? 150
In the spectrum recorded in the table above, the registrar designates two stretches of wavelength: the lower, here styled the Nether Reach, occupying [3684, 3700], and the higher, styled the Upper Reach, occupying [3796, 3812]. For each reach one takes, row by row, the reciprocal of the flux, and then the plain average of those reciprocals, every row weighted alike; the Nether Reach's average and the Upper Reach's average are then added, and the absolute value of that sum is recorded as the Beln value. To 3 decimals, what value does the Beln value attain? 0.114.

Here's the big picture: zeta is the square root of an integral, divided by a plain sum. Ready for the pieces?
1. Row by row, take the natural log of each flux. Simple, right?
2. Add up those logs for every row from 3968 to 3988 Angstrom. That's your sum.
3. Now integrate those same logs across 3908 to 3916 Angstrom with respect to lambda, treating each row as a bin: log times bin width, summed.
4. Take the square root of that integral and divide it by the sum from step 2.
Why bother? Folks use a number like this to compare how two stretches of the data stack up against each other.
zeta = 0.35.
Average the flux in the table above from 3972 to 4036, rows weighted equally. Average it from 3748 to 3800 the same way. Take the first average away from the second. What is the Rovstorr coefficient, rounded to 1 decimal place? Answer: -4.0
